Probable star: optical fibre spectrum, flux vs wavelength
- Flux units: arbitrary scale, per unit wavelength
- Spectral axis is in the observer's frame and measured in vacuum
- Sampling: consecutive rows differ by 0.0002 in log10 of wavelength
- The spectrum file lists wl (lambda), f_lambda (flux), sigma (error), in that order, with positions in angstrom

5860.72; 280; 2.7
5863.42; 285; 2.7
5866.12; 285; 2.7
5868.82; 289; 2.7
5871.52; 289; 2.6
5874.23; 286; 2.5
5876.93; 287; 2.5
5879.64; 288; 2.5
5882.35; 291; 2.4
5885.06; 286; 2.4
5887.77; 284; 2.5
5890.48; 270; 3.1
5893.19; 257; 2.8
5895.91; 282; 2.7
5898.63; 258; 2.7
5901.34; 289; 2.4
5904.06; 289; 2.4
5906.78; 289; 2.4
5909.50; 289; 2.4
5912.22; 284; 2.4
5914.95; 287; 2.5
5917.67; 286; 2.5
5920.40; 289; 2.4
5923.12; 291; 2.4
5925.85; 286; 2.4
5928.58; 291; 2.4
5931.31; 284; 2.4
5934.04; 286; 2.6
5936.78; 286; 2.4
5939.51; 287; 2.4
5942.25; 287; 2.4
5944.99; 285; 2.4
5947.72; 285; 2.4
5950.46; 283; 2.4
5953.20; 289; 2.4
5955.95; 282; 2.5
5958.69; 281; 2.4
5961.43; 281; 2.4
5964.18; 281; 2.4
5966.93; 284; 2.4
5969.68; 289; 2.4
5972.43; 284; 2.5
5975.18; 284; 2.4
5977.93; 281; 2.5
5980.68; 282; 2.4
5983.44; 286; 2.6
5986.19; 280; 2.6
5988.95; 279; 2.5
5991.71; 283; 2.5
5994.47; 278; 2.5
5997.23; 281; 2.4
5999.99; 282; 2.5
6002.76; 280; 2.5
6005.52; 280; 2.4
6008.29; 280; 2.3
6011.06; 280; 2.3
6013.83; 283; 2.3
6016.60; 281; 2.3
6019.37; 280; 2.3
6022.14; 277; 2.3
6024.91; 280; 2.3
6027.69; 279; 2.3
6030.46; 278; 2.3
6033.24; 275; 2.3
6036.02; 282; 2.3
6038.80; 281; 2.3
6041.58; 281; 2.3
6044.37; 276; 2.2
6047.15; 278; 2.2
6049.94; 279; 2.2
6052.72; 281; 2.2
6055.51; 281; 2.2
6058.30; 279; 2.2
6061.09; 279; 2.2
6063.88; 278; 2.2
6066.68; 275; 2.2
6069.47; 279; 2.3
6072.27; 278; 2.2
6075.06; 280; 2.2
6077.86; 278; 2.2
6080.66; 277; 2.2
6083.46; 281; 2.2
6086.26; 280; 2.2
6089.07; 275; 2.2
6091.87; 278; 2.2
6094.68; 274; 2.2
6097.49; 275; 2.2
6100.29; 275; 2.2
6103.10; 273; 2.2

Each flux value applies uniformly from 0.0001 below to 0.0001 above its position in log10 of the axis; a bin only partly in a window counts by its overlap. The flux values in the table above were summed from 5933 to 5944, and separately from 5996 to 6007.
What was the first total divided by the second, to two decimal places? 1.02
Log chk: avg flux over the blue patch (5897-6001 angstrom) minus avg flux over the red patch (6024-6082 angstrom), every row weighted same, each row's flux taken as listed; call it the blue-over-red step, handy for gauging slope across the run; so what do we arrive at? 5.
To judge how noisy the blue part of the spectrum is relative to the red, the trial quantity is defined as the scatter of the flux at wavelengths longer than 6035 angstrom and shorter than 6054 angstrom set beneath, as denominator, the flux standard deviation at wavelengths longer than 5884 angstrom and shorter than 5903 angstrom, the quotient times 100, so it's 629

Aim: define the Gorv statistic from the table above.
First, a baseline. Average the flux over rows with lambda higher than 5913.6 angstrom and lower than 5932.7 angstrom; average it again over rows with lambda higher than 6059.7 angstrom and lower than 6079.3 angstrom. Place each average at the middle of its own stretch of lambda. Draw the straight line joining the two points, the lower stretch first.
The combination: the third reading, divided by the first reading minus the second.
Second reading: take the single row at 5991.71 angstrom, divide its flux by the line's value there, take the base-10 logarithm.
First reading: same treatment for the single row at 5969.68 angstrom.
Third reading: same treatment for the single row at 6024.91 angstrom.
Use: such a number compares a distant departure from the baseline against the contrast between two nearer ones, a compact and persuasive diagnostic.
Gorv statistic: -0.2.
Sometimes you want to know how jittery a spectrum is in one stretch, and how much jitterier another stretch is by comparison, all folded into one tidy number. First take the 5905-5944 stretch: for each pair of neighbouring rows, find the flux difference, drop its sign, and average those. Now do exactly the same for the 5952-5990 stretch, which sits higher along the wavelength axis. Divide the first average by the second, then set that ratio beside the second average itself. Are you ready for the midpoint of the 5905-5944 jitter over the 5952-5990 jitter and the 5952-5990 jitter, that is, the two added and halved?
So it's 1.9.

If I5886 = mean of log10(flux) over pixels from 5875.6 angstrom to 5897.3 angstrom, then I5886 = 2.45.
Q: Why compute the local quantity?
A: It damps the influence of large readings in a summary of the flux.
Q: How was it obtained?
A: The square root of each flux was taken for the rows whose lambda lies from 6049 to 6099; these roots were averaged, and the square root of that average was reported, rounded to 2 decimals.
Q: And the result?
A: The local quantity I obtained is 4.08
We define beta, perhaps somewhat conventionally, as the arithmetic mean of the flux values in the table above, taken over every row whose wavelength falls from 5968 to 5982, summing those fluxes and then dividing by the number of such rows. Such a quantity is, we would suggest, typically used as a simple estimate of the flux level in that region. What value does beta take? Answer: 284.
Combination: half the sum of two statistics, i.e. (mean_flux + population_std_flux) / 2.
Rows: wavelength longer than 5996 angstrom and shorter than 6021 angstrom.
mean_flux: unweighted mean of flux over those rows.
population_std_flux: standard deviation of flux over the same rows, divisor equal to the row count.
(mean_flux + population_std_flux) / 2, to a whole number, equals 141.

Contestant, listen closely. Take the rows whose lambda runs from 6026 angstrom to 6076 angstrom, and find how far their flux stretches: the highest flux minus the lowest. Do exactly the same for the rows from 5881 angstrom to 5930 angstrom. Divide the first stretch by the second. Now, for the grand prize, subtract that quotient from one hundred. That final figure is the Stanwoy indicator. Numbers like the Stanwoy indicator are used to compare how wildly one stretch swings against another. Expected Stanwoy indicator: 99.8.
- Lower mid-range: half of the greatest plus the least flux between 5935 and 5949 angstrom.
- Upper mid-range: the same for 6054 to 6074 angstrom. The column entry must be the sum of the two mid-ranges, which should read 564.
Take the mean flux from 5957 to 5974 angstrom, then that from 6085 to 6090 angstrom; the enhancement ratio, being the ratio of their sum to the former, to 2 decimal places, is 1.98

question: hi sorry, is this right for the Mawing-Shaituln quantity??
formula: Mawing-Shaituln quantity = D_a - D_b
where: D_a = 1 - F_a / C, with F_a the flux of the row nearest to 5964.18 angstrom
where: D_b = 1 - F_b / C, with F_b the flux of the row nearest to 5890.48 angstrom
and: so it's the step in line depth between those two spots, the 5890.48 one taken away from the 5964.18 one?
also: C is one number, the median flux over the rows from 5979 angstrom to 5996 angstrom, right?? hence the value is -0.039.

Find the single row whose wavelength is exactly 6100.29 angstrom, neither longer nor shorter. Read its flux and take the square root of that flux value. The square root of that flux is 16.6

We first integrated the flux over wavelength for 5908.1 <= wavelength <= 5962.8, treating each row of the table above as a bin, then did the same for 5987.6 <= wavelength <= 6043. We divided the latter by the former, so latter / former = 0.99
